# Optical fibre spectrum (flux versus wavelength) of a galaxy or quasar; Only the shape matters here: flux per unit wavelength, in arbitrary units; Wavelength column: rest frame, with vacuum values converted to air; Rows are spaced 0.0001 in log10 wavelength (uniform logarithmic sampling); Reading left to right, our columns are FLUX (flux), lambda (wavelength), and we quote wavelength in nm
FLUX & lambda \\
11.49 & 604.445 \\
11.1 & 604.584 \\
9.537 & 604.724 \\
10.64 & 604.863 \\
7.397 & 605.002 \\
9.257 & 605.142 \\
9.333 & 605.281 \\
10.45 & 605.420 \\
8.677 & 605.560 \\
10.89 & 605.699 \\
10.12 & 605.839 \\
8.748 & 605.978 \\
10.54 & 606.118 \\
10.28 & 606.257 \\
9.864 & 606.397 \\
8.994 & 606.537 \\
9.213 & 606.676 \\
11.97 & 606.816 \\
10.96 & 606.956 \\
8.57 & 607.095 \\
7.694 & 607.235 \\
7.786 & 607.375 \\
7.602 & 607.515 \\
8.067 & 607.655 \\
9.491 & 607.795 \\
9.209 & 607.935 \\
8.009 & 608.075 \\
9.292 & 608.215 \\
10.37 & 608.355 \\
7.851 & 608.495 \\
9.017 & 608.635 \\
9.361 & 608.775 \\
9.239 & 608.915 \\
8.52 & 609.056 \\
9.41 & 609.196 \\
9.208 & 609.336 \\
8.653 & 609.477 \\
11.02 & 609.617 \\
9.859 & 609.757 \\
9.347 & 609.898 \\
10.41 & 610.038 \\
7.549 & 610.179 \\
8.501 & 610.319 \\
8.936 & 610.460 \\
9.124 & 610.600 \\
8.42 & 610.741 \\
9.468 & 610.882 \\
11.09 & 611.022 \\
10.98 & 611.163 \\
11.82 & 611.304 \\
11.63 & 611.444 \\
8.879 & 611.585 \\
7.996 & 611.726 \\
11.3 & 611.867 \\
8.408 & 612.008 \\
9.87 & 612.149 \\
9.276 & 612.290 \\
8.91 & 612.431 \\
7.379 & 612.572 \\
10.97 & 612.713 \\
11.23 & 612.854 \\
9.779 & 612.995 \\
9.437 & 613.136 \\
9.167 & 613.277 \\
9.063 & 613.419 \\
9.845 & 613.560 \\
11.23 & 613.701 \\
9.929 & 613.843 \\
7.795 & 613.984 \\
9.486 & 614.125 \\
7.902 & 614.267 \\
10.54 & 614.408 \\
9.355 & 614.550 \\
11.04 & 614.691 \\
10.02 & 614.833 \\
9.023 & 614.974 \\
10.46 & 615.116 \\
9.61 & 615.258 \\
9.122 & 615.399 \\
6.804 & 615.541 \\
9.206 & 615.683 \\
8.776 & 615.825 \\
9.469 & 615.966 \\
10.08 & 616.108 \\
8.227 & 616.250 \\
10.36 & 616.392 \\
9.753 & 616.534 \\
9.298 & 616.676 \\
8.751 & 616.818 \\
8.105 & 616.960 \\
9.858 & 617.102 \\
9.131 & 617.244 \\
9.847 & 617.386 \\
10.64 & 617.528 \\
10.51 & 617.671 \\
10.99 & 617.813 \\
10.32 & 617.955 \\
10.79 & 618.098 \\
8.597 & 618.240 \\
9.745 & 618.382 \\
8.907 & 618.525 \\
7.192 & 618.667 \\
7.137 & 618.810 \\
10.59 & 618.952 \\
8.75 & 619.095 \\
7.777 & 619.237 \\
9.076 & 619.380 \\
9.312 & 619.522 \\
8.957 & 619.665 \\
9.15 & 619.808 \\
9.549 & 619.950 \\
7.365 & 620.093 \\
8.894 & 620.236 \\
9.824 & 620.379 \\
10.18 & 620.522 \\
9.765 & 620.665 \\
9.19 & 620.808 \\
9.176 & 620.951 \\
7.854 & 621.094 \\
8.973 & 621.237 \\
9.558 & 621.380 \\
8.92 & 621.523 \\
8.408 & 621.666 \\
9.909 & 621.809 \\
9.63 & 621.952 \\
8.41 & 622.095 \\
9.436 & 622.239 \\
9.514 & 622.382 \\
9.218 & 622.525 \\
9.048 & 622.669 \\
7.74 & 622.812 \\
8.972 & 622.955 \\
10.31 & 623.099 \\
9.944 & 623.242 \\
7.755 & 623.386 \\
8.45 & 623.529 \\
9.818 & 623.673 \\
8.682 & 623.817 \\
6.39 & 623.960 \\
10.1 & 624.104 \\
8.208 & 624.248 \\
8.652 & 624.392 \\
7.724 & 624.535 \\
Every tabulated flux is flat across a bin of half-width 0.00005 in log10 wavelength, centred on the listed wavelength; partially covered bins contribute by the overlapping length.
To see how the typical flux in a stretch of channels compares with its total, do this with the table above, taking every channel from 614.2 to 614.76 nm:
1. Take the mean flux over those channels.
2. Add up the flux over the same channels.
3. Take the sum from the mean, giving -29.1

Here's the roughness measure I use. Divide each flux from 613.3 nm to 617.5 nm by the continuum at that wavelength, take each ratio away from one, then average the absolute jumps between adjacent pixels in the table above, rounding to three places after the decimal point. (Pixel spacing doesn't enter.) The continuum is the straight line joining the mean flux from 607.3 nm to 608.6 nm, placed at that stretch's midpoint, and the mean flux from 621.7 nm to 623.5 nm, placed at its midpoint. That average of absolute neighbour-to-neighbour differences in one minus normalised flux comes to 0.141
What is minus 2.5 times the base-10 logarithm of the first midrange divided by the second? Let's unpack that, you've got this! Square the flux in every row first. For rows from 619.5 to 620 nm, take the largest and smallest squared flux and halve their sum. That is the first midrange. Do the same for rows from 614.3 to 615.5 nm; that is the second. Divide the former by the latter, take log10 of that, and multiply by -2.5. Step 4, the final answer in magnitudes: 0.19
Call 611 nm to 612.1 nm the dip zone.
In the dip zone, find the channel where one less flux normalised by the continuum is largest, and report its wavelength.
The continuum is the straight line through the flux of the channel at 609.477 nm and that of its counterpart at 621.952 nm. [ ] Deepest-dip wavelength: 611.726 nm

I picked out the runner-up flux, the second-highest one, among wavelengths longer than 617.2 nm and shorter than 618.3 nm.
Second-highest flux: 10.79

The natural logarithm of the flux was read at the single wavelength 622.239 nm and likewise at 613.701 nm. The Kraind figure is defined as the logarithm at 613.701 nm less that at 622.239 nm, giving 0.17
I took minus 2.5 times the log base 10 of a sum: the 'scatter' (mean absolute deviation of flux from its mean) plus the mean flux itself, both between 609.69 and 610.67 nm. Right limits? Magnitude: -2.47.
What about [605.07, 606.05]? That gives -2.54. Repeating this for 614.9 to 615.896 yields -2.47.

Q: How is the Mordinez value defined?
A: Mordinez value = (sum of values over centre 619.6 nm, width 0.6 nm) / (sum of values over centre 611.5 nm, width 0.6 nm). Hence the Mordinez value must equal 0.91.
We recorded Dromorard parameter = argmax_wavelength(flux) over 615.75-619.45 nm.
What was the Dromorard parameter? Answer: 617.813 nm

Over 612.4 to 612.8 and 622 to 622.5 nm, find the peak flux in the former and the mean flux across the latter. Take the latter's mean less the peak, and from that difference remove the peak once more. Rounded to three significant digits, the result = -12.8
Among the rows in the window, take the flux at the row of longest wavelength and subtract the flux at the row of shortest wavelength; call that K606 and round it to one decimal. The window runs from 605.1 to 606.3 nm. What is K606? 1.0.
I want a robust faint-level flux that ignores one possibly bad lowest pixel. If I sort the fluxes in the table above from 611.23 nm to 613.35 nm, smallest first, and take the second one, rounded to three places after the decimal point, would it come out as 7.996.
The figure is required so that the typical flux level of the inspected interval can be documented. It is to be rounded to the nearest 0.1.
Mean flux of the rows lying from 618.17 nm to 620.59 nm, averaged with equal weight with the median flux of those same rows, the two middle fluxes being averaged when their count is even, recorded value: 8.9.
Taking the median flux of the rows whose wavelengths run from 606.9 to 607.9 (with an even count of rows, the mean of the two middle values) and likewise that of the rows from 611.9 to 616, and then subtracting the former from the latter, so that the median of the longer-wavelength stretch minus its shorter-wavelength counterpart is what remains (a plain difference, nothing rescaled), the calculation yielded 1.4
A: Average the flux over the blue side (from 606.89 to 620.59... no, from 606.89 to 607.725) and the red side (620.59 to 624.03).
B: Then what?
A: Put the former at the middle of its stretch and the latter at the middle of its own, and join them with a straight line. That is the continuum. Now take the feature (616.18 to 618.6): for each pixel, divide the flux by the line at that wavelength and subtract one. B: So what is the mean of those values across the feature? 0.096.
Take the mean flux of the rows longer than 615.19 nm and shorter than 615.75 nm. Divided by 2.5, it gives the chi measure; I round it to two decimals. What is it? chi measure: 3.47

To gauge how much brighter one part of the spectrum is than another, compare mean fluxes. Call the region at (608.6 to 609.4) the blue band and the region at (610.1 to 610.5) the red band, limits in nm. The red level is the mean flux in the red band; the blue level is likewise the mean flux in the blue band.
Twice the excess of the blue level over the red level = 1.6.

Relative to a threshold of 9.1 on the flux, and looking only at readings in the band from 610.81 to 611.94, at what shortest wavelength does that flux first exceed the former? 610.882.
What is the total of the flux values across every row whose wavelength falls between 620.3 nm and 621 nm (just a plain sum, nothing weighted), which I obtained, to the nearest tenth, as 48.1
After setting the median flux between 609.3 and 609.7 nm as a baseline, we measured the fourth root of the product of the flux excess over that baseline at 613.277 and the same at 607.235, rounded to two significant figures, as 0.50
